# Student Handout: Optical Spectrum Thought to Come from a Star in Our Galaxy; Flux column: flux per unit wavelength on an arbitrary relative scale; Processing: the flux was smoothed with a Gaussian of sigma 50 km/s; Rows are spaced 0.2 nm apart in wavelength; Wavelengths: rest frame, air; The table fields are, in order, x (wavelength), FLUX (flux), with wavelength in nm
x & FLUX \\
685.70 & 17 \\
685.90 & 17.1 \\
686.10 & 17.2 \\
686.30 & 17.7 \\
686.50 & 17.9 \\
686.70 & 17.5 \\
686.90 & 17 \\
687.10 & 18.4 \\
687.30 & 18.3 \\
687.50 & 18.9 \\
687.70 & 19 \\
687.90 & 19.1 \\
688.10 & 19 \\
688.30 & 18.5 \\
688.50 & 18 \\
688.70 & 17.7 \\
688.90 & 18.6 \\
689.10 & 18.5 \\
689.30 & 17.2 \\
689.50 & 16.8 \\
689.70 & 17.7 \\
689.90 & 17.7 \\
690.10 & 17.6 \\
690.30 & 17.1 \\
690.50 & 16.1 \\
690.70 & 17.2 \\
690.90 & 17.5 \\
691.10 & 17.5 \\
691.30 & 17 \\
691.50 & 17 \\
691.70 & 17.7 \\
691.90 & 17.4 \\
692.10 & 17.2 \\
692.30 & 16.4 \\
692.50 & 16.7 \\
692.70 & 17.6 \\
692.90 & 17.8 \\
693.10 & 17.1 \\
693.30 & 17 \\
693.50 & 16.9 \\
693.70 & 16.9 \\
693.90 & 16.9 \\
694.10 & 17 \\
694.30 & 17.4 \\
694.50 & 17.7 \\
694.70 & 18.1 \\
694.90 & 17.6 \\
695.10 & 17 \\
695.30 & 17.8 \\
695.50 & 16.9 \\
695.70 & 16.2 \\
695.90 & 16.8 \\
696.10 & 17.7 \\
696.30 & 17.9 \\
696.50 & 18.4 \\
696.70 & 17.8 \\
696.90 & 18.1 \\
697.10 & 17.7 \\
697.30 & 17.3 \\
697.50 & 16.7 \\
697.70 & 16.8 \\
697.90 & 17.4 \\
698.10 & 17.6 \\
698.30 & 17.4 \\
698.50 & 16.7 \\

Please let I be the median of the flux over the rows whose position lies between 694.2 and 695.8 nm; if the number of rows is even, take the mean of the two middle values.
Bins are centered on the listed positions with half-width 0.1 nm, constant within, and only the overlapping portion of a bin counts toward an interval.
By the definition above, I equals 17.5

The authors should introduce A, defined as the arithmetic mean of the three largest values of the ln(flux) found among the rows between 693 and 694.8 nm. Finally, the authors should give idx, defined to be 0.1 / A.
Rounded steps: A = 2.88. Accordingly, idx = 0.0348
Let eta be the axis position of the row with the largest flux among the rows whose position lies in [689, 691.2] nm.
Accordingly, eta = 689.10 nm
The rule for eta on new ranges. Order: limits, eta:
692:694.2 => 692.90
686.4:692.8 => 687.90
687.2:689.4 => 687.90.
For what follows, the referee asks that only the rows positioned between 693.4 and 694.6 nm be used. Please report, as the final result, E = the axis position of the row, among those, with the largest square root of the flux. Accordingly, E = 694.50 nm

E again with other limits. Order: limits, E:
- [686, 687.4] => 687.10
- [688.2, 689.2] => 688.90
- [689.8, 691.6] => 689.90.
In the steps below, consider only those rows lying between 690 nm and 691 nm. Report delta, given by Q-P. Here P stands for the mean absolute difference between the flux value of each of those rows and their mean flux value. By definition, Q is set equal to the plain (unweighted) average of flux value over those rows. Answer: 16.7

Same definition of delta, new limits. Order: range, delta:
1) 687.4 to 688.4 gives 18.7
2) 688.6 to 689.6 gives 17.1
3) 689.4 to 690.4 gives 17.0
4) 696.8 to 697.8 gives 16.9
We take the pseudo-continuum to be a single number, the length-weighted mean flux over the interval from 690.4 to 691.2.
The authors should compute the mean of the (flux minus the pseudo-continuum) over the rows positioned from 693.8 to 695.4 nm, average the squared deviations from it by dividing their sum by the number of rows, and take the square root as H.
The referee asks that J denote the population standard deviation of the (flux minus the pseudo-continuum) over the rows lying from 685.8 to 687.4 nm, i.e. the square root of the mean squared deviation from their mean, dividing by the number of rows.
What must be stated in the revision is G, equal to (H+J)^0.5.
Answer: 0.95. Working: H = 0.41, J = 0.50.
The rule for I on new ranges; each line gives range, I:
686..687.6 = 17.8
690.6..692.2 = 17.3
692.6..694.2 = 17.0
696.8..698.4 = 17.4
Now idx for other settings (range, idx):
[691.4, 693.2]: 0.0348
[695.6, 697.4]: 0.0345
